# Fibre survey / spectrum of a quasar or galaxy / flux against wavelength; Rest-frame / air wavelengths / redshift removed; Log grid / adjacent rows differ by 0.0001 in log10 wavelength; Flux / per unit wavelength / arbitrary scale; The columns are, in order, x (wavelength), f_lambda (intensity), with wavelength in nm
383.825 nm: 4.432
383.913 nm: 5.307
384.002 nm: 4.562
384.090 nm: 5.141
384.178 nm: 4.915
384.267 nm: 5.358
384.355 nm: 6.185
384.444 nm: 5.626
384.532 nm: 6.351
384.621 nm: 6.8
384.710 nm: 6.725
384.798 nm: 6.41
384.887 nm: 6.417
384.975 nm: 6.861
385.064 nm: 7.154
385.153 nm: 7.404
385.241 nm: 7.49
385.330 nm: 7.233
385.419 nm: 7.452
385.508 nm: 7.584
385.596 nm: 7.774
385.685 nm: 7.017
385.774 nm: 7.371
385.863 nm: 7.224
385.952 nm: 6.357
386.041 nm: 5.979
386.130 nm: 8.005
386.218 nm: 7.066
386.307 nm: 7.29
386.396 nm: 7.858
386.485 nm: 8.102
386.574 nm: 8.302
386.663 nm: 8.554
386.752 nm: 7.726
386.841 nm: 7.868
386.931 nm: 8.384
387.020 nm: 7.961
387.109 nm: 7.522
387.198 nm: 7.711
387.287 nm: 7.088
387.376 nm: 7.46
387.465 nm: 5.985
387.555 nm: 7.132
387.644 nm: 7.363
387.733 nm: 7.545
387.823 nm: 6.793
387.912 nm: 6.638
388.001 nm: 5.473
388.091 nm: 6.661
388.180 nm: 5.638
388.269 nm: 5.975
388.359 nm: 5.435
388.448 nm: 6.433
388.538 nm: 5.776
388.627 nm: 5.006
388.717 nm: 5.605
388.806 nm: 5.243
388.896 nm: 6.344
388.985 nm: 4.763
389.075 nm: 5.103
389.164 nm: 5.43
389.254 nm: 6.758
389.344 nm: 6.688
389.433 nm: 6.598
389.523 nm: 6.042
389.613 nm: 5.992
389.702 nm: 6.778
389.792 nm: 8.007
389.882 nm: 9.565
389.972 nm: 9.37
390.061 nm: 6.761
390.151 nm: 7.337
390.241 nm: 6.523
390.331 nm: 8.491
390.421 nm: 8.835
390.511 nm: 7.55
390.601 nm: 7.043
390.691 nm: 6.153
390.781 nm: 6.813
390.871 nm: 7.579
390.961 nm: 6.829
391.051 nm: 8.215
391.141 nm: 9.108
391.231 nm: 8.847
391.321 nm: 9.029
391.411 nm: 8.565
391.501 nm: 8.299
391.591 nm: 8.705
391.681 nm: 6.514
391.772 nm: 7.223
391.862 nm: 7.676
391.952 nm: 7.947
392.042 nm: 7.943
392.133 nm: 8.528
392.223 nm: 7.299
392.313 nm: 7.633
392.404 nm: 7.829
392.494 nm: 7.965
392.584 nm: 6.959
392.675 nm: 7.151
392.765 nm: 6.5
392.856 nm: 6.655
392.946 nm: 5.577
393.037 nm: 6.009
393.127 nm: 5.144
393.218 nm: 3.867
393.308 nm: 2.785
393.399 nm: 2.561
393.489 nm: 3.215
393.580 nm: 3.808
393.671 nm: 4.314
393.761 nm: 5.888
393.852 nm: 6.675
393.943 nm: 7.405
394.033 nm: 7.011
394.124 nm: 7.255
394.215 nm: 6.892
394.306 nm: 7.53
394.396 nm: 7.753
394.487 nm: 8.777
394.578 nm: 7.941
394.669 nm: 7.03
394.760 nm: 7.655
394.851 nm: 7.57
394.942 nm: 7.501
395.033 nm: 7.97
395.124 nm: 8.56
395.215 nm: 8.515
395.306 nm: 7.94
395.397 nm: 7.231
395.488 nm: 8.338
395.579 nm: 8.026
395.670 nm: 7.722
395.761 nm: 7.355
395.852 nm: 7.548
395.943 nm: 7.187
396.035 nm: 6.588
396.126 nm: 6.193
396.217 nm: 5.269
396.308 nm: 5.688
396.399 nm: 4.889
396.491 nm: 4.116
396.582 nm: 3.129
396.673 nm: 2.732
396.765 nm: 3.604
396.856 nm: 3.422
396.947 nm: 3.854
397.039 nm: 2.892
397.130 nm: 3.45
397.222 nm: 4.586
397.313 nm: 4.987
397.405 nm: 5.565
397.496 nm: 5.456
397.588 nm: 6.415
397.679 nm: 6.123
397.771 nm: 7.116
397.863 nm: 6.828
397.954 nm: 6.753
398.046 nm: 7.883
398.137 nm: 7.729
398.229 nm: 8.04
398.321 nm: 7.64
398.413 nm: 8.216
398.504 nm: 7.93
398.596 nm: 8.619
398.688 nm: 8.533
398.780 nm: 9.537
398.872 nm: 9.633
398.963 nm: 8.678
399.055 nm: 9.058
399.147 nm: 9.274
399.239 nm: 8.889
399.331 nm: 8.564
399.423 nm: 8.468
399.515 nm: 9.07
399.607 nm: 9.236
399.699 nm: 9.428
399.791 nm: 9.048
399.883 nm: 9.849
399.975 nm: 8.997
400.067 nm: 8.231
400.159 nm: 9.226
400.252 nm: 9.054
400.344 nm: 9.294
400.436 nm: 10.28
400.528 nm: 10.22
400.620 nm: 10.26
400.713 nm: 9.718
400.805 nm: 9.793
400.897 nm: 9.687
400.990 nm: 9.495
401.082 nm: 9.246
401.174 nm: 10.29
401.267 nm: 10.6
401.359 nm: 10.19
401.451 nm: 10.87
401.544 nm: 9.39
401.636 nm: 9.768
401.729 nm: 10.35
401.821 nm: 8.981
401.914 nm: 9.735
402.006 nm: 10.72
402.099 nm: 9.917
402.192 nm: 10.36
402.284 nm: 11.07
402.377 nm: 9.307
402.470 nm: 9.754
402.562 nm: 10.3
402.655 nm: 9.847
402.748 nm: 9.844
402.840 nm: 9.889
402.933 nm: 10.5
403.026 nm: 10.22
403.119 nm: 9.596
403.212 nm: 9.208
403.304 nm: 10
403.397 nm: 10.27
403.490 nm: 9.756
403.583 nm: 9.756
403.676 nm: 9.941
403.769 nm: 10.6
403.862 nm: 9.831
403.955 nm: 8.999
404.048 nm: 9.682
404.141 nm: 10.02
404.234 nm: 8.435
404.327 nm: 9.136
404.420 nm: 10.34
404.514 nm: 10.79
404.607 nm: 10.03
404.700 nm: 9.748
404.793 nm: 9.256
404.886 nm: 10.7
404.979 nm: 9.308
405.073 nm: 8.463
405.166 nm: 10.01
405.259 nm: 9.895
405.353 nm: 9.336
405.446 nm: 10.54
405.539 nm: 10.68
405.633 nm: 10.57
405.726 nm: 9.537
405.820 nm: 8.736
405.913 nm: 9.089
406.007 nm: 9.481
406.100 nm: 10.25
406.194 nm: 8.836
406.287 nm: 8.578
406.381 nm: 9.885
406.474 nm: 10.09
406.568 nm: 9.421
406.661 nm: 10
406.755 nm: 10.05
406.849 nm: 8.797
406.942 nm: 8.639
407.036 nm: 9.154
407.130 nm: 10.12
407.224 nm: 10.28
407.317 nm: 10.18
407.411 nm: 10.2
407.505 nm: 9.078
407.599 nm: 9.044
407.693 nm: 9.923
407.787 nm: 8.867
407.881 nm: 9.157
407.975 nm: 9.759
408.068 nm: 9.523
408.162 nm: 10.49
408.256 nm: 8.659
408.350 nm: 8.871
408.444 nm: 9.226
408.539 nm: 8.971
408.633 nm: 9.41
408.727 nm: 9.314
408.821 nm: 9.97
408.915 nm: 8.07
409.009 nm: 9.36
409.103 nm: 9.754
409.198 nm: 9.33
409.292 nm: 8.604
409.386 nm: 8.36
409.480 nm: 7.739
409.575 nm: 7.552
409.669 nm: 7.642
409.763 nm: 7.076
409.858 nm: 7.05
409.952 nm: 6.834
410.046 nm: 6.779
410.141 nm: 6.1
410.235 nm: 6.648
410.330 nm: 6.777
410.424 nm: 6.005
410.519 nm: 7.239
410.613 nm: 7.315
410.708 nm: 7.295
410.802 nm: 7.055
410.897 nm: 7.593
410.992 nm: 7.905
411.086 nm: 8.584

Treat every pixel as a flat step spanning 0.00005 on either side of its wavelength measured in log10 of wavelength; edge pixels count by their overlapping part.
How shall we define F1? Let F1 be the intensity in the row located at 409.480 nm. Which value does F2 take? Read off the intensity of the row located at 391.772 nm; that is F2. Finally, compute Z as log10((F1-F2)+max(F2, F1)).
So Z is 0.92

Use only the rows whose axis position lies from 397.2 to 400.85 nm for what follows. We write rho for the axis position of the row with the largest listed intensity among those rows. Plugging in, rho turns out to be 400.436 nm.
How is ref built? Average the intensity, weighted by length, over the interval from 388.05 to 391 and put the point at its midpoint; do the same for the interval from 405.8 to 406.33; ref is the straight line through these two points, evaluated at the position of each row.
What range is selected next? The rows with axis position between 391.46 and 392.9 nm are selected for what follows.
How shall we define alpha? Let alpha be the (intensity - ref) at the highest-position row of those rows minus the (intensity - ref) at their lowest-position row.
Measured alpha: -1.9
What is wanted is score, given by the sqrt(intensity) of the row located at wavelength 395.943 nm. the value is 2.7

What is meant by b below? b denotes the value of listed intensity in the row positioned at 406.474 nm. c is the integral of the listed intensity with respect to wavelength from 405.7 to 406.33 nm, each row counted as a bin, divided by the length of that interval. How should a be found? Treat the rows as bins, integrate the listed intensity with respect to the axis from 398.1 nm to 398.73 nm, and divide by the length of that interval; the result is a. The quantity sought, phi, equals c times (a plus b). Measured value 167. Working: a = 8.10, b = 10.09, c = 9.2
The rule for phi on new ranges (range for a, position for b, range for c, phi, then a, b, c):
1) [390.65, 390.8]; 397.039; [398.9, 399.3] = 84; 6.43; 2.892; 9.0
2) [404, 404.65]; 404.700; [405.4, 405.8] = 199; 9.77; 9.748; 10.2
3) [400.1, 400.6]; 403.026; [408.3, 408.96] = 181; 9.61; 10.22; 9.1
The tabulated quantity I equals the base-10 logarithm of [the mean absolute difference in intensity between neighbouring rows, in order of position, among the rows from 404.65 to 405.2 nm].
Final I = 0.058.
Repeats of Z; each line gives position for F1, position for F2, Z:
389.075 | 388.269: 0.71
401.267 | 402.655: 1.06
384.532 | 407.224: 0.80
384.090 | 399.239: 0.71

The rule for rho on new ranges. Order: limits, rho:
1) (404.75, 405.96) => 404.886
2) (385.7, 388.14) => 386.663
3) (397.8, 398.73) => 398.596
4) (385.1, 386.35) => 386.130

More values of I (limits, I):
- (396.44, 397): -0.241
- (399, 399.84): -0.530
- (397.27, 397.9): -0.270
